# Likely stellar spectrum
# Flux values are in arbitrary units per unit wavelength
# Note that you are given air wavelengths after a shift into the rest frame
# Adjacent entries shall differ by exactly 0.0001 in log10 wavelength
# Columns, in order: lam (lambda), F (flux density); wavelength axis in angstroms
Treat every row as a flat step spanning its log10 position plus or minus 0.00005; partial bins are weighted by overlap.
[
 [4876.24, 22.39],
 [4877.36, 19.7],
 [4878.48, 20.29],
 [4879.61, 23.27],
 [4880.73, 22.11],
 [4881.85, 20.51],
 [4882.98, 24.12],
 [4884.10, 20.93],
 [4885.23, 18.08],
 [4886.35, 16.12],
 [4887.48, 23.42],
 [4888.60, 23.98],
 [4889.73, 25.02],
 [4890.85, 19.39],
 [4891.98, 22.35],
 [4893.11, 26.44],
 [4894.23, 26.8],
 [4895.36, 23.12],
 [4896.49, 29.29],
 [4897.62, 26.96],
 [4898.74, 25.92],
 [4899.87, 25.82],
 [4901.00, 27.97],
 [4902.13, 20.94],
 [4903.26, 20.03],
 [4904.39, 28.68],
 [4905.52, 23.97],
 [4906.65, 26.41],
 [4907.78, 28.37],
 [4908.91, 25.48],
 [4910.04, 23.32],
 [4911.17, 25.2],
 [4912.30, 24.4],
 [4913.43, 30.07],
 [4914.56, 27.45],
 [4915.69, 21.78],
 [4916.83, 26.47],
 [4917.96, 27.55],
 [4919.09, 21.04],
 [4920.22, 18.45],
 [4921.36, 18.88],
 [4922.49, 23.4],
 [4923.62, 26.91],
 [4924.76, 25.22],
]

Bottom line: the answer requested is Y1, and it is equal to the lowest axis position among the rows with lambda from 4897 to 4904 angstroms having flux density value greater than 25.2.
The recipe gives 4897.62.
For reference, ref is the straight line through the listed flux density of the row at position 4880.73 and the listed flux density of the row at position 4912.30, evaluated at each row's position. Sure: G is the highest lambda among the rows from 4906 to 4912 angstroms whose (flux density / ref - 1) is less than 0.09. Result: 4911.17 angstroms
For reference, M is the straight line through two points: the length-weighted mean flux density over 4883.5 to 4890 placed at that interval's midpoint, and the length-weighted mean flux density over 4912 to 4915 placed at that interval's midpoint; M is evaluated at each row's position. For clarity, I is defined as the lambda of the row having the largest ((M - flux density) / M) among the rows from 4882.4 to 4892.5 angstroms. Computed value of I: 4886.35 angstroms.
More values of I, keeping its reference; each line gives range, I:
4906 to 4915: 4910.04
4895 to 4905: 4903.26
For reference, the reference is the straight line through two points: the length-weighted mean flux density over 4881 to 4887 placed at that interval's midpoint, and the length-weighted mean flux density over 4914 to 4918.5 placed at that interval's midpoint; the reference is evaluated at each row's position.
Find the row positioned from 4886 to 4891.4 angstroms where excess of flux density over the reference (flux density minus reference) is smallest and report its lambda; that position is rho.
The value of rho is 4886.35 angstroms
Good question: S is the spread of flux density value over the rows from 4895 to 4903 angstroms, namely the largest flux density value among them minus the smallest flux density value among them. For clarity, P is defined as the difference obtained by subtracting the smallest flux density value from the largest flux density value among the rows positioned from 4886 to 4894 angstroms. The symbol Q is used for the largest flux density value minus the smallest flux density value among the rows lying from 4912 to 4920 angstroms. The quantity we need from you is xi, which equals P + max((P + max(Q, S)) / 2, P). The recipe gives 20.6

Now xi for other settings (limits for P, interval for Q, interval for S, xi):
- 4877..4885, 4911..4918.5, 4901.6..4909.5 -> 11.0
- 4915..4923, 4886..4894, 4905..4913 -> 18.8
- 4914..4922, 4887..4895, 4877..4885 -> 18.2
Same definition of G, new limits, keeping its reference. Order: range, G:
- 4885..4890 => 4888.60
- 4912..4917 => 4916.83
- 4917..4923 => 4922.49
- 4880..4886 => 4885.23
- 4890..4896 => 4895.36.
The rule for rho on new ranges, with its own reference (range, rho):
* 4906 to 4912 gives 4910.04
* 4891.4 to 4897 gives 4891.98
